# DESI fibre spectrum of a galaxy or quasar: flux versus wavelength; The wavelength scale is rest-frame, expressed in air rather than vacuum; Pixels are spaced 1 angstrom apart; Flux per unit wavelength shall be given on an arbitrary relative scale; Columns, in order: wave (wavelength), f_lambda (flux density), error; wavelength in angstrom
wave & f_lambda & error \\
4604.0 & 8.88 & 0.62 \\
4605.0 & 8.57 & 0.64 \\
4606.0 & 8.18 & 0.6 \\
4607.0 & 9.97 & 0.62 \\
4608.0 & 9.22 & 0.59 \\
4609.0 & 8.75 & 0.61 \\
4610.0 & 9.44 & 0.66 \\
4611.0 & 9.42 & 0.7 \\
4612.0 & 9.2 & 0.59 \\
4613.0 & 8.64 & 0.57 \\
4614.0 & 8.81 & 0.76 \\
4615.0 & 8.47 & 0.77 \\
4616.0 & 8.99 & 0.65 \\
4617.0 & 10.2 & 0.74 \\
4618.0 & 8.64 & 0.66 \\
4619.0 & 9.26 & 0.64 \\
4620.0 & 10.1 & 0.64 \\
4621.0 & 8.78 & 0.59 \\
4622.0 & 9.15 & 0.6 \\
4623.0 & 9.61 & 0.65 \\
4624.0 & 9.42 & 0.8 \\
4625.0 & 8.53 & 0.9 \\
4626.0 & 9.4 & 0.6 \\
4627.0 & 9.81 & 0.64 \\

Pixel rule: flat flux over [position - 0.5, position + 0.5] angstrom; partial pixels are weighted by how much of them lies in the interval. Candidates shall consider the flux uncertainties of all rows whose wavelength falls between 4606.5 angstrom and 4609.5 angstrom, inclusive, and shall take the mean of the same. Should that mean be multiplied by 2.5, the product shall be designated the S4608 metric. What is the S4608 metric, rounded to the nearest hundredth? 1.52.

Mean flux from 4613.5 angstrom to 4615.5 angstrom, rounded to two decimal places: 8.64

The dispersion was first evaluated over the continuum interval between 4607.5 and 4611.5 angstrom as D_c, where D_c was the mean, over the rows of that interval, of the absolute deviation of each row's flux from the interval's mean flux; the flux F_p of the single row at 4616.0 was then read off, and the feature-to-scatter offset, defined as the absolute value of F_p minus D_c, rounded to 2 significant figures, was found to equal 8.8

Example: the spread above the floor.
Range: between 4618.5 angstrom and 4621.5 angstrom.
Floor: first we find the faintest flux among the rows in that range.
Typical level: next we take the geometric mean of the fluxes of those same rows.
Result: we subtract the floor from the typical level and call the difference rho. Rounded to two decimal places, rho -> 0.58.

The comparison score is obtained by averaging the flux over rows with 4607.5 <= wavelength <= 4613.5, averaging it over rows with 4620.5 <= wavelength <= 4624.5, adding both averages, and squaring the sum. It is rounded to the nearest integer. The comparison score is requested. 337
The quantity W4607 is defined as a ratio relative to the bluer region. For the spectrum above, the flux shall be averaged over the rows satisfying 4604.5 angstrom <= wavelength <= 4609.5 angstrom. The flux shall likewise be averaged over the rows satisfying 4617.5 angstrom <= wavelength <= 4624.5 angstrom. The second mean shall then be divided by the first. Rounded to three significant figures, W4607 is 1.04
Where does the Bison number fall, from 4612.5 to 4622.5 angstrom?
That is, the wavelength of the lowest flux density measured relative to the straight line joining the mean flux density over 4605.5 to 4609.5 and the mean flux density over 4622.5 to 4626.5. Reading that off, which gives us 4615.0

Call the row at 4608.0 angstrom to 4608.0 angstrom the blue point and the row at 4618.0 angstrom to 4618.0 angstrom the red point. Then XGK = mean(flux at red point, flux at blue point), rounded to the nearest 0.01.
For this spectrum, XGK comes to 8.93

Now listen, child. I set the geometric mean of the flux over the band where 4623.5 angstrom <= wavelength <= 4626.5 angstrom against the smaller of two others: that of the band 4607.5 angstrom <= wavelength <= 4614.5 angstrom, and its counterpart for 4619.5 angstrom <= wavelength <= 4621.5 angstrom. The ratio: 1.005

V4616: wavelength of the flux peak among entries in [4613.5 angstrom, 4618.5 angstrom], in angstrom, 4617.0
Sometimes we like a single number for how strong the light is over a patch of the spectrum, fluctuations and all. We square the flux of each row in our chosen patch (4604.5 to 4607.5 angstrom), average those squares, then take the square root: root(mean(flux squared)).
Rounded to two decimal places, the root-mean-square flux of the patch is 8.94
